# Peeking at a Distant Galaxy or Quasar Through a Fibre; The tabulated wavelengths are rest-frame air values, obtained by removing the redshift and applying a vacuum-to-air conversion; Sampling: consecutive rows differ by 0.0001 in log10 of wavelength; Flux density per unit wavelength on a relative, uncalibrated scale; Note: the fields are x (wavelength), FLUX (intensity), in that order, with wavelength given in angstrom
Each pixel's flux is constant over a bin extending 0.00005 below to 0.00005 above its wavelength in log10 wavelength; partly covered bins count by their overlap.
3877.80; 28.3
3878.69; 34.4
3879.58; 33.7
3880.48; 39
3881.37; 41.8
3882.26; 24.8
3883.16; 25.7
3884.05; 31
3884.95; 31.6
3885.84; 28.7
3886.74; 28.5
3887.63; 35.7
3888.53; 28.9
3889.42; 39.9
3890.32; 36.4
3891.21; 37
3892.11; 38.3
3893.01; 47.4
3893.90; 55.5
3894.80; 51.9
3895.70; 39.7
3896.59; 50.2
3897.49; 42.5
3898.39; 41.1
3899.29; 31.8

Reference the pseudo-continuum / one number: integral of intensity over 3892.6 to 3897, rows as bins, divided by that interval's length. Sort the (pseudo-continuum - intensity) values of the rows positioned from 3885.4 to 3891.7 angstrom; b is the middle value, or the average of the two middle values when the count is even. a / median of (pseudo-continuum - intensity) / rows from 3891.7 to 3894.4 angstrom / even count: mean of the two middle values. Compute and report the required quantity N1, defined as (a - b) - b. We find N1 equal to -25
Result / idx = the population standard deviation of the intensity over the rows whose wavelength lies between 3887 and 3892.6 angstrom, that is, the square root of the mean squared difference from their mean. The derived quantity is 3.5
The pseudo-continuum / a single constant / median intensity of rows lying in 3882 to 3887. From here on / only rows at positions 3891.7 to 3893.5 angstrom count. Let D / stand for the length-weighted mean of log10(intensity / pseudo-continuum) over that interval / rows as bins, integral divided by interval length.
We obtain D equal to 0.18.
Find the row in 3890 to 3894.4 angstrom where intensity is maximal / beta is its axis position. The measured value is 3893.90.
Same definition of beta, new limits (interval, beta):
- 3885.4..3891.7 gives 3889.42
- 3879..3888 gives 3881.37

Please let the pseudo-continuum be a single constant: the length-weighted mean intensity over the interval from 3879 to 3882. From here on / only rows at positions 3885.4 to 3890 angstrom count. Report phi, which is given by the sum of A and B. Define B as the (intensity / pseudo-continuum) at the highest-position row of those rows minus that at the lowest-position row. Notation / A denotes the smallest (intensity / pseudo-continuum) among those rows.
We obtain 1.07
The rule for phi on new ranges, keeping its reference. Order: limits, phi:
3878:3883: 0.41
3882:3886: 0.77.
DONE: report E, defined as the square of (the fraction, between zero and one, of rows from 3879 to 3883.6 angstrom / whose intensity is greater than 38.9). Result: 0.2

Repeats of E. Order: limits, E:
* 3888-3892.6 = 0.0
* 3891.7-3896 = 0.6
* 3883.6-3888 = 0.0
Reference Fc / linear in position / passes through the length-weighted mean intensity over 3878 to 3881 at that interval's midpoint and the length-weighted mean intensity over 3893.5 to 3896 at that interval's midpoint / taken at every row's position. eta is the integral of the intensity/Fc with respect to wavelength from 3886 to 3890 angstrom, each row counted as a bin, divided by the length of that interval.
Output 0.76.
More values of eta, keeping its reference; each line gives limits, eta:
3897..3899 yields 0.78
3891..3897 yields 0.95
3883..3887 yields 0.73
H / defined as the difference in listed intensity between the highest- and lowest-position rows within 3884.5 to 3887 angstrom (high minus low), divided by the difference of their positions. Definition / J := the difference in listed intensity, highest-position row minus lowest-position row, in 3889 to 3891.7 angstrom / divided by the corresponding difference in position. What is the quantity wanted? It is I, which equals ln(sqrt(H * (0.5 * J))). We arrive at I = 0.2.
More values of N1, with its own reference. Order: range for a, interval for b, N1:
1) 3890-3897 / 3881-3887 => -35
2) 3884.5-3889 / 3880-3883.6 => -13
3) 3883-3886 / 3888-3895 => -1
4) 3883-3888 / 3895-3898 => 6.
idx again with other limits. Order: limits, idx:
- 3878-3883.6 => 6.3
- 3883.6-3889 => 2.5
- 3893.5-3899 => 6.0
